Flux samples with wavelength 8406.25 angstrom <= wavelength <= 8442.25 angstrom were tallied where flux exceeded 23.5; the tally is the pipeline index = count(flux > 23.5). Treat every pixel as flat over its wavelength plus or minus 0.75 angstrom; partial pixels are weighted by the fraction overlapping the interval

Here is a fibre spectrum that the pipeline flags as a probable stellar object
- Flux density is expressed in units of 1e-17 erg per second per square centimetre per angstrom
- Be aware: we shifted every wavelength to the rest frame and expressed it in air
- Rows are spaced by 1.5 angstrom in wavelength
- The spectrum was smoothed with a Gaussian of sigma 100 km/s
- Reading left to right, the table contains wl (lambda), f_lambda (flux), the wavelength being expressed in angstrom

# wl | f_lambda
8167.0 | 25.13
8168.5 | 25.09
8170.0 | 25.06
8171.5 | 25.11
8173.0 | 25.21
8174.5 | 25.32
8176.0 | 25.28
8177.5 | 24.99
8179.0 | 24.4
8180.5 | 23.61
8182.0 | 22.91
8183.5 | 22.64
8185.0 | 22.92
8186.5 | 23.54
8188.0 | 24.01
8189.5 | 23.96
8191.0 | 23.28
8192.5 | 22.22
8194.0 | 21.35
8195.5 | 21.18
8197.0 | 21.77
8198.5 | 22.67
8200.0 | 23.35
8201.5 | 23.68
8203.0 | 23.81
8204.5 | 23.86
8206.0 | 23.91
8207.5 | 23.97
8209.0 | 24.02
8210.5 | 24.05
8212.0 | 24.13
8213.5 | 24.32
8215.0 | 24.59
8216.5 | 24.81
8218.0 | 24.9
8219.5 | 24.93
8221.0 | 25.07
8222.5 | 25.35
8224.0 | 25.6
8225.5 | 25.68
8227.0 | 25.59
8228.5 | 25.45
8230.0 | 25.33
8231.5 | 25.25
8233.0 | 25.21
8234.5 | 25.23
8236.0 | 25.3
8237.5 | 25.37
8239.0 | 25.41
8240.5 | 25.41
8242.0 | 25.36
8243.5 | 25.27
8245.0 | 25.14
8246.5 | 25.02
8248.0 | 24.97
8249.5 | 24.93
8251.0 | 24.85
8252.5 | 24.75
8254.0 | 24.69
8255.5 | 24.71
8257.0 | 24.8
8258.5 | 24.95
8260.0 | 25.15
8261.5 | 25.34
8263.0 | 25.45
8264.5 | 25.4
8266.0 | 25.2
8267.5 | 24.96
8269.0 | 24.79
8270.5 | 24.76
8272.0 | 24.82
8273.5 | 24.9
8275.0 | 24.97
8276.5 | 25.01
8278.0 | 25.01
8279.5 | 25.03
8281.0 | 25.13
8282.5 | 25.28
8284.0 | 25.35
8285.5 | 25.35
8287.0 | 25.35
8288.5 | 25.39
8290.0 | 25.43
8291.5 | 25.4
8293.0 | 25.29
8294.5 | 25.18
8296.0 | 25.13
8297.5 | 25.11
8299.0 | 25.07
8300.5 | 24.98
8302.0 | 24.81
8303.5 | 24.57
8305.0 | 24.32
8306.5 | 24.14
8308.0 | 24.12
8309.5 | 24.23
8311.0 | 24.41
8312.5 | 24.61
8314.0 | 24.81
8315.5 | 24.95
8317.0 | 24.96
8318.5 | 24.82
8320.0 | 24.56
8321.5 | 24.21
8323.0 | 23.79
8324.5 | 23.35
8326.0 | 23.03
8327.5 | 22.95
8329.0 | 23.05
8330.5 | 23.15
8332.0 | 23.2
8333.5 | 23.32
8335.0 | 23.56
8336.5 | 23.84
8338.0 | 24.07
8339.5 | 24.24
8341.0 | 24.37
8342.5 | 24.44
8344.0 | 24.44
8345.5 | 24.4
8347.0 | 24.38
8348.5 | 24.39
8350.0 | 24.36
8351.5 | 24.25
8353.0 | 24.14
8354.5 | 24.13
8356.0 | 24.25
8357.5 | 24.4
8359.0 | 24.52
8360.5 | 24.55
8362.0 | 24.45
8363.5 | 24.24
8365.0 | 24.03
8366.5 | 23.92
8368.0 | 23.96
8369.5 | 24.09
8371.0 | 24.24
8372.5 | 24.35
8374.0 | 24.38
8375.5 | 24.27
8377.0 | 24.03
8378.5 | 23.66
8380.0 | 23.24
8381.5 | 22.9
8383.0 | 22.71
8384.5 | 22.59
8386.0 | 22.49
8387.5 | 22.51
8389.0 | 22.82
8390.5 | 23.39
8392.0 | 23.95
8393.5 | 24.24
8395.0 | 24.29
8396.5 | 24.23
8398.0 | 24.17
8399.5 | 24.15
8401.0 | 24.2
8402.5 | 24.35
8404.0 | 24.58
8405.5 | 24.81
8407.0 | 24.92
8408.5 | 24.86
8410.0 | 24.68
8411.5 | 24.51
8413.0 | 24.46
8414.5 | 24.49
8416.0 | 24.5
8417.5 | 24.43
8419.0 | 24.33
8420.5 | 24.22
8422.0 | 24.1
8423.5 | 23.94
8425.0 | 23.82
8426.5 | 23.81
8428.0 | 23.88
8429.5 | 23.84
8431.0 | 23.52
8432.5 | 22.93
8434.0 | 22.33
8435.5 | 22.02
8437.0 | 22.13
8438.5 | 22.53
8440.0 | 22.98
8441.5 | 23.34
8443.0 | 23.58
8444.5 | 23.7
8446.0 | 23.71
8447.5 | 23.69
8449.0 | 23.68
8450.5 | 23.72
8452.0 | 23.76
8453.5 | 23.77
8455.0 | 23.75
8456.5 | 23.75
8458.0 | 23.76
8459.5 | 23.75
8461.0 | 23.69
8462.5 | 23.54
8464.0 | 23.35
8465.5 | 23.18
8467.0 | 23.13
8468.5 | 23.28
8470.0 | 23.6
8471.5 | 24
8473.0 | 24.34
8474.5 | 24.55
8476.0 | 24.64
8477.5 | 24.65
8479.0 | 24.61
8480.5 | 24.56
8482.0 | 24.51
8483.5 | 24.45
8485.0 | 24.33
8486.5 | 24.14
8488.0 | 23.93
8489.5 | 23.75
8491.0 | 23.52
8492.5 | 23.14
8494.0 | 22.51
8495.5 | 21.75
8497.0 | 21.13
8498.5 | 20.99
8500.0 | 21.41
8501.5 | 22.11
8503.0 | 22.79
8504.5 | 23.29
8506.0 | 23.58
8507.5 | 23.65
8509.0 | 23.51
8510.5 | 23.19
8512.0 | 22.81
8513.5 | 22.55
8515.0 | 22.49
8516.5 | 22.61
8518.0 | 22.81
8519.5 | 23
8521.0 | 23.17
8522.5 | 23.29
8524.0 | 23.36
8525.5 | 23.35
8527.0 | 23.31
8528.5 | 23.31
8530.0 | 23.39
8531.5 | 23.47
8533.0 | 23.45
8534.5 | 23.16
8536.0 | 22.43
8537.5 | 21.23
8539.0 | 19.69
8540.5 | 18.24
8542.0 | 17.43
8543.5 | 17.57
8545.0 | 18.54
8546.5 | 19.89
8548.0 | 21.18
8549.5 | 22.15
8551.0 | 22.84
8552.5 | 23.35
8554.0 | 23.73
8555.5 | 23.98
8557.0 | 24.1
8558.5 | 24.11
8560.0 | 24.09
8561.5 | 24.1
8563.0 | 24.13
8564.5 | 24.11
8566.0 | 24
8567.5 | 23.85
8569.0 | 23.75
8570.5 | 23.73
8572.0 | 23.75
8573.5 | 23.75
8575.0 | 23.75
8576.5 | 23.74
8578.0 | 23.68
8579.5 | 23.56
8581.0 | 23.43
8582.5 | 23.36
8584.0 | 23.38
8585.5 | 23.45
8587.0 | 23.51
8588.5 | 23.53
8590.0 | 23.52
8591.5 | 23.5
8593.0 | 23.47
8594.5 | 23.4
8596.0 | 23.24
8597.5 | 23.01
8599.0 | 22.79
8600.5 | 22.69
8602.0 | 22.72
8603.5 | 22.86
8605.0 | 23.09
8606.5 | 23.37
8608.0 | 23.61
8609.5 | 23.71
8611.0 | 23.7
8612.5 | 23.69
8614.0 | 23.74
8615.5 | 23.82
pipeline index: 17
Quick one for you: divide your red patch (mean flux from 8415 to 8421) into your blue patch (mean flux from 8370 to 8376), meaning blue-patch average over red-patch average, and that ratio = 1.00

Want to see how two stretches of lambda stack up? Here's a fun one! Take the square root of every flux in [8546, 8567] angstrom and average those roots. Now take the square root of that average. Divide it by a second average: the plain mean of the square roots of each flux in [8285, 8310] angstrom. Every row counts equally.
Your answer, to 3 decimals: 0.440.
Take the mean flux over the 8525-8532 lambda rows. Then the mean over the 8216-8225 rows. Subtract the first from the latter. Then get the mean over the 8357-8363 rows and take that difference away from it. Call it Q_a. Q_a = 22.7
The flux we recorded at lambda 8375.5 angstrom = 24.27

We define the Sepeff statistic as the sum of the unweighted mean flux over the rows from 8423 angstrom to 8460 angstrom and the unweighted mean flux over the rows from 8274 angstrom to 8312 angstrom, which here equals 48.4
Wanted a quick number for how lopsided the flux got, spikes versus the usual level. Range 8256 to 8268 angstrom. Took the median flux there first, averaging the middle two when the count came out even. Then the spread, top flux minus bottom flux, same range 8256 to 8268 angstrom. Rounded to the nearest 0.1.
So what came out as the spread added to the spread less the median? -23.9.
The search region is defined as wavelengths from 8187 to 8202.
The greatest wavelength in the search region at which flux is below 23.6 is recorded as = 8200.0 angstrom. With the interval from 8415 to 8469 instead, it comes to 8468.5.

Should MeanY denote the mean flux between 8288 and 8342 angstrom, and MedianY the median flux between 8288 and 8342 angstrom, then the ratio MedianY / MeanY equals 1.00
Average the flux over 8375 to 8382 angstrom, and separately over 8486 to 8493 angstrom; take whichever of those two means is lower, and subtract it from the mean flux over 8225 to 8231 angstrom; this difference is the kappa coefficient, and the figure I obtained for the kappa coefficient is 1.9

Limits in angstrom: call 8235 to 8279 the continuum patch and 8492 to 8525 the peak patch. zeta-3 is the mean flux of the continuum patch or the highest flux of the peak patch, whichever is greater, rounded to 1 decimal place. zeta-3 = 25.1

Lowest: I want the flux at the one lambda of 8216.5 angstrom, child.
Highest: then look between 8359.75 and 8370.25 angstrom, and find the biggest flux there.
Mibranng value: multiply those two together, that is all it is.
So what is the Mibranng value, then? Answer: 609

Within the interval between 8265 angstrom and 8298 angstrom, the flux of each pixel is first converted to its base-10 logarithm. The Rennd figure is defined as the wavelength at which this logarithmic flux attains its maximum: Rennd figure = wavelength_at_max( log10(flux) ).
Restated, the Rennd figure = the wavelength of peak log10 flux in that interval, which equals 8290.0 angstrom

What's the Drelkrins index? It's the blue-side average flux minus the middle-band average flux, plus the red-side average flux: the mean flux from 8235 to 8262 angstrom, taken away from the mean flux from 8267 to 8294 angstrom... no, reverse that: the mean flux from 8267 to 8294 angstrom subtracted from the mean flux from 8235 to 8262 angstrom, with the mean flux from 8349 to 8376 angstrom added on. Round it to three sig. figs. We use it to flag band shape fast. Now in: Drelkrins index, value 24.2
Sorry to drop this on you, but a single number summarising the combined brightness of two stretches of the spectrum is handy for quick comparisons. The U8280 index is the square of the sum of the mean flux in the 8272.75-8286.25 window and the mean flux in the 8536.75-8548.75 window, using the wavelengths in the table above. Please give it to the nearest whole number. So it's 1966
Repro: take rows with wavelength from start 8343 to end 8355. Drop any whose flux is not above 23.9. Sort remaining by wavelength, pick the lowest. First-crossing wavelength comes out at 8344.0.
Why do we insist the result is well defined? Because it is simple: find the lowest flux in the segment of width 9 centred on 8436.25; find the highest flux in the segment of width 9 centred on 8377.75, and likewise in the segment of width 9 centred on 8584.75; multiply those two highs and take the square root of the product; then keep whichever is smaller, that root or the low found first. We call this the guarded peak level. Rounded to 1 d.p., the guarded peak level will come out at 22.0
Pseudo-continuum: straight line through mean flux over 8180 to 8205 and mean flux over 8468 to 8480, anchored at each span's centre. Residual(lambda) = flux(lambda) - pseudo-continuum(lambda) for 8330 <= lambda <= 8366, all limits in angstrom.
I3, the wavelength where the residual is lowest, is 8330.5 angstrom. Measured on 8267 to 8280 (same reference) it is 8270.5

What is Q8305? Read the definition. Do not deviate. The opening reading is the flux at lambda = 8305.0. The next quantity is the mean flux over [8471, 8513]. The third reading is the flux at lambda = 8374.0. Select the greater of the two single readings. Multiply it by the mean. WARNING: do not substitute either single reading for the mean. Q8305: 571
